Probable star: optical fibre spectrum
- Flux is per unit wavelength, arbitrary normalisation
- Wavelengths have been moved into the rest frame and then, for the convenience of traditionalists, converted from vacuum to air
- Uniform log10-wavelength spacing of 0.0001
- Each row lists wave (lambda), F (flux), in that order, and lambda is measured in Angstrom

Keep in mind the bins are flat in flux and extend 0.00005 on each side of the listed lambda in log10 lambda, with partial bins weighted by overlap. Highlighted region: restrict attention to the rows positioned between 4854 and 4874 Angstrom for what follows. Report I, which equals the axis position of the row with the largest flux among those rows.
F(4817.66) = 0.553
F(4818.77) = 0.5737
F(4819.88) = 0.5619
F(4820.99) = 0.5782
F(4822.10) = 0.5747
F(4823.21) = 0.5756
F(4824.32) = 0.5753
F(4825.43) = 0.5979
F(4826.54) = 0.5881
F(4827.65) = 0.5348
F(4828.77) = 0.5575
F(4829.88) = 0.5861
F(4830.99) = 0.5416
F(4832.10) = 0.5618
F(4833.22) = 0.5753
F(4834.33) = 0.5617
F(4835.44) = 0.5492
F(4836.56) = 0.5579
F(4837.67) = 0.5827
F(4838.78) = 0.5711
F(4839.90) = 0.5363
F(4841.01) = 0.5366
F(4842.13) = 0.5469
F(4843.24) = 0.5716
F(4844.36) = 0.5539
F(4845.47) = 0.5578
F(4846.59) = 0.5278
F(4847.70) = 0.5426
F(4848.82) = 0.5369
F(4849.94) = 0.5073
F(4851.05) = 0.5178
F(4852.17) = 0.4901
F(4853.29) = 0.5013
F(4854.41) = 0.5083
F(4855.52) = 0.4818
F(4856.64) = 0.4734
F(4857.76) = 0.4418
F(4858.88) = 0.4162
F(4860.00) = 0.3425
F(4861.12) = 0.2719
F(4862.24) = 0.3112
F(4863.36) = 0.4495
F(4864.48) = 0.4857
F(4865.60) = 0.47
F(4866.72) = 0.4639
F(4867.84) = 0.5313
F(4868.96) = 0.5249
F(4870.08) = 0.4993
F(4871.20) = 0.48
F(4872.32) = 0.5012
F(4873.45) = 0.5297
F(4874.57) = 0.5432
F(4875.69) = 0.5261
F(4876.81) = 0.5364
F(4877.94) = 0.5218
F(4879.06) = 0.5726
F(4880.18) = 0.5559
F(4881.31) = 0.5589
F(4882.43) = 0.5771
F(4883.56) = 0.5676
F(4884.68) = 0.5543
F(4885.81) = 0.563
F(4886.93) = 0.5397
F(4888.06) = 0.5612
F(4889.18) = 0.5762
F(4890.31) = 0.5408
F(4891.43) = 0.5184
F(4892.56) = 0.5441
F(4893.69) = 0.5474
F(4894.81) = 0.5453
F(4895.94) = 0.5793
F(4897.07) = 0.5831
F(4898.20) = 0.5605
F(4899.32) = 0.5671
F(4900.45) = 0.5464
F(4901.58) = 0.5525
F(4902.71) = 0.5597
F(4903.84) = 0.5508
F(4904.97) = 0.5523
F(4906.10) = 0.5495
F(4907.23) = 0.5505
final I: 4867.84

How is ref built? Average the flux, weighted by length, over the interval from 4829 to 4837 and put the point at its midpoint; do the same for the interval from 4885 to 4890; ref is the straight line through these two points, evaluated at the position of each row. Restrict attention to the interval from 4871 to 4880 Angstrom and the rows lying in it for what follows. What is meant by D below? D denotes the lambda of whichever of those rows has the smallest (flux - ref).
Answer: 4871.20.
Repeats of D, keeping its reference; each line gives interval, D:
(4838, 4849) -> 4846.59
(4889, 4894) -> 4891.43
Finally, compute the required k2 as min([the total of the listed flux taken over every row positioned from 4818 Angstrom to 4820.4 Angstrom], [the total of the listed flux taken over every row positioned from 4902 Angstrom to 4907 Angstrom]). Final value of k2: 1.1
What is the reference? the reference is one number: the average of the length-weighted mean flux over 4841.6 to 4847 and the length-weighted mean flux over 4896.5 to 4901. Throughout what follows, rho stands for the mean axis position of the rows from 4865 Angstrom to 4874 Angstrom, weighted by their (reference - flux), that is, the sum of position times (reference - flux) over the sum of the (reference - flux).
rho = 4869.0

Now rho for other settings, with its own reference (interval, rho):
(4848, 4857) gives 4853.5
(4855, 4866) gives 4860.7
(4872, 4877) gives 4874.1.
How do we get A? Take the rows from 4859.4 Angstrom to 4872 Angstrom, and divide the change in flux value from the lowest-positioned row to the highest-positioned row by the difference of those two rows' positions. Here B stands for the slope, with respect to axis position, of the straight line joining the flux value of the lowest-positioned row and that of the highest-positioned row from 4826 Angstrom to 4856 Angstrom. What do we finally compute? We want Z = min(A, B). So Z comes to -0.0037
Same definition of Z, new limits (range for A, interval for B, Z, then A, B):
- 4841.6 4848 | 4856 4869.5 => -0.0008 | -0.0008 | 0.004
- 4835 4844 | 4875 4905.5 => 0.0009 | 0.0029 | 0.001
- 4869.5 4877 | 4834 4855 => -0.0027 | 0.0055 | -0.003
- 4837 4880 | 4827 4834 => -0.0002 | -0.0002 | 0.007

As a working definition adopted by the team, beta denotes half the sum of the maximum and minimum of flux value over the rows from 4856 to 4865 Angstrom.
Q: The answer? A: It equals 0.38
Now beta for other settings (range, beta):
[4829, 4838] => 0.56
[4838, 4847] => 0.55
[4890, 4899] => 0.55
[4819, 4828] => 0.57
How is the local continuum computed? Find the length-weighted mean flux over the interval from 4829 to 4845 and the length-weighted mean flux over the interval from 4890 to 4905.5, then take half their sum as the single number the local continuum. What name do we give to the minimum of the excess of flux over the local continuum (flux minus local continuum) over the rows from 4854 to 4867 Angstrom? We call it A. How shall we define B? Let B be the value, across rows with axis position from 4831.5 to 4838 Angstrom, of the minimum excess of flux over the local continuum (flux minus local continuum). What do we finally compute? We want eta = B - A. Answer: 0.28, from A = -0.28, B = -0.007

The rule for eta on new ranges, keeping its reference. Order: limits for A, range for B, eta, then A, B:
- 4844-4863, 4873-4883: 0.25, -0.28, -0.035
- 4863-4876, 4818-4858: -0.01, -0.11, -0.115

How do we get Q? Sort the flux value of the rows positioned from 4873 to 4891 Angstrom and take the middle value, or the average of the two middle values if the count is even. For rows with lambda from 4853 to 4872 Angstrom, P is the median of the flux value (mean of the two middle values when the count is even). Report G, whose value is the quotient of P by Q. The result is 0.85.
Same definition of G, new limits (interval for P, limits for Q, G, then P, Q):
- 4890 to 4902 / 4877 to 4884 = 0.97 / 0.55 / 0.563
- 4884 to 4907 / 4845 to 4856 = 1.08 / 0.55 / 0.513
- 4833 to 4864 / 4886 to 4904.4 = 0.96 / 0.53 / 0.552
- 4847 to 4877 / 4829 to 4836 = 0.89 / 0.50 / 0.562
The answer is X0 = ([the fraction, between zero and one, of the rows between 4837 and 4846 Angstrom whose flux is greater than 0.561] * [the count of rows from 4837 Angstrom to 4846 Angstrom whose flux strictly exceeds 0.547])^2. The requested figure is 4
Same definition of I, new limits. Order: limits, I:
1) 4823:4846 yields 4825.43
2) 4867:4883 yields 4882.43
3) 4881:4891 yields 4882.43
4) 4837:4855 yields 4837.67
